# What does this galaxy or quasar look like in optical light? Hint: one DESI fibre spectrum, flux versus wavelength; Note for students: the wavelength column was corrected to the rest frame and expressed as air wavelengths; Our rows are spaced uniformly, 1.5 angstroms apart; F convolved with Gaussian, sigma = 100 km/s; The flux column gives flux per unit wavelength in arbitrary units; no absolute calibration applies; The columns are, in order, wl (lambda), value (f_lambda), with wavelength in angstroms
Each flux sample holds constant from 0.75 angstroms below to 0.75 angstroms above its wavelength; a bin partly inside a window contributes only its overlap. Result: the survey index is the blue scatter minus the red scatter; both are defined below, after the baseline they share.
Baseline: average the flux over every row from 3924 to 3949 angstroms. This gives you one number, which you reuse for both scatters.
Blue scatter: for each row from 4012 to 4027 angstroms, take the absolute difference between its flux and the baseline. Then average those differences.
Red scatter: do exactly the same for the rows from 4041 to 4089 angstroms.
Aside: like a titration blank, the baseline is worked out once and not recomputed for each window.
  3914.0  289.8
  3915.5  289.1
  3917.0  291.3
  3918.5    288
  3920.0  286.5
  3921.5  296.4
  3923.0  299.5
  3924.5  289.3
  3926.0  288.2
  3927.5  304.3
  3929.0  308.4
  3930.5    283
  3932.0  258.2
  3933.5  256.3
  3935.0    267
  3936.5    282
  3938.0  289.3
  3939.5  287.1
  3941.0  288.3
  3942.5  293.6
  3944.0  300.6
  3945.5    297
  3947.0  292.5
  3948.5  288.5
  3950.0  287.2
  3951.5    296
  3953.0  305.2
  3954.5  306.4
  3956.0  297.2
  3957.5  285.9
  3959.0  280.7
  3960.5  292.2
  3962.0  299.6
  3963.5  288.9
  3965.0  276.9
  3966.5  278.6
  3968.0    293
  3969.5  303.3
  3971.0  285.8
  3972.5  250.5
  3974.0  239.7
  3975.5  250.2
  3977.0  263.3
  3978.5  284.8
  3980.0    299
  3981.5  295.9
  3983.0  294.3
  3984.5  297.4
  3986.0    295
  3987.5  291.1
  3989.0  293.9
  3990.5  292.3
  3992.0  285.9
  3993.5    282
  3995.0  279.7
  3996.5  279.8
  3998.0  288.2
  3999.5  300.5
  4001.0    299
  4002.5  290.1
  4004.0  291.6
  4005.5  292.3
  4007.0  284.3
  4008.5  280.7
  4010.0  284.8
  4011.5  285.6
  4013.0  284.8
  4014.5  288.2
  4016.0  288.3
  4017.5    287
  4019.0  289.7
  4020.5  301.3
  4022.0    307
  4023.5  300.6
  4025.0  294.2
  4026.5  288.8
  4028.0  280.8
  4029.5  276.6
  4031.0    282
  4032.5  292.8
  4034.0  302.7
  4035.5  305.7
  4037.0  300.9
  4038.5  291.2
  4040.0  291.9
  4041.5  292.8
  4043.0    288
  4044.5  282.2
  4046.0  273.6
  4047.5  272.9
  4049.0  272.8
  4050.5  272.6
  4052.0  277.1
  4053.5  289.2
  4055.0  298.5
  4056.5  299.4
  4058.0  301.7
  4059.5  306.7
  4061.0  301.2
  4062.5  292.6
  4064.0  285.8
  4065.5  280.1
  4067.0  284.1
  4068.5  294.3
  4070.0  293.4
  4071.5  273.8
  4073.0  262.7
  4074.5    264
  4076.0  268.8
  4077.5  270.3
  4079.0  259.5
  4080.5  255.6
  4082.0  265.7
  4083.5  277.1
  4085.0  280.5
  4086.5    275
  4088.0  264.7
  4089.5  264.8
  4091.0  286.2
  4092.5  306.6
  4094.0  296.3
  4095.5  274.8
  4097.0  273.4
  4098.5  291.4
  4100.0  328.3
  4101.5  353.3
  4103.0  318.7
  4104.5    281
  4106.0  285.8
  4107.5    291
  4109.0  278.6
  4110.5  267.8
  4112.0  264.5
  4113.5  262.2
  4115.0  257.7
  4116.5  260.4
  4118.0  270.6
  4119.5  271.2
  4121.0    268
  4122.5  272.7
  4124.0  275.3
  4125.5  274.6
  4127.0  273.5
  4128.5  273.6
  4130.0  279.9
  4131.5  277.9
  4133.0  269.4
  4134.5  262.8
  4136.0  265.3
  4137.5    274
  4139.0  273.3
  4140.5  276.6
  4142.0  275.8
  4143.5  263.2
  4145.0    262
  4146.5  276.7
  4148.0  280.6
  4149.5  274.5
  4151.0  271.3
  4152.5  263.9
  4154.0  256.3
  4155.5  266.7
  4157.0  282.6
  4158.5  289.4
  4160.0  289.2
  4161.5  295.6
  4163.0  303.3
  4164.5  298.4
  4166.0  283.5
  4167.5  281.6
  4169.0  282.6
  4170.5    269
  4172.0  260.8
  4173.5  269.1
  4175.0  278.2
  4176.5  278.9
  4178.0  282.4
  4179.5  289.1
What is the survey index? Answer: -6.0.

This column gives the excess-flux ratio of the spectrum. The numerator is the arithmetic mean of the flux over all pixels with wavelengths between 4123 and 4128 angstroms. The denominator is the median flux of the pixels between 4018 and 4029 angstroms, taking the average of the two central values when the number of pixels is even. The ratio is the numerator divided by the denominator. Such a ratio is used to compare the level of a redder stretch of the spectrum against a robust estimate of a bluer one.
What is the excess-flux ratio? 0.93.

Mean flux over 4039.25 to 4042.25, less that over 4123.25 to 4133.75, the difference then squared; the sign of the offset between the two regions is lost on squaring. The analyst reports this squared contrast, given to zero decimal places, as 305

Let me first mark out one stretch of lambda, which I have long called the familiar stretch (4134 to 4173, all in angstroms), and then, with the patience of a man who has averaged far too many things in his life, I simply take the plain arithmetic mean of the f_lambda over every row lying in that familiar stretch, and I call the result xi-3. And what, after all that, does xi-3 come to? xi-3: 276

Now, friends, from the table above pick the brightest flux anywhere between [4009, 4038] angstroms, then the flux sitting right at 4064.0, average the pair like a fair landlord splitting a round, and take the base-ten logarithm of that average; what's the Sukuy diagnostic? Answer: 2.472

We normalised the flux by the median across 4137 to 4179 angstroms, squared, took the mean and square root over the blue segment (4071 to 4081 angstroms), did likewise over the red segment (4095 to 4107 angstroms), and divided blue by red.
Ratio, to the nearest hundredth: 0.88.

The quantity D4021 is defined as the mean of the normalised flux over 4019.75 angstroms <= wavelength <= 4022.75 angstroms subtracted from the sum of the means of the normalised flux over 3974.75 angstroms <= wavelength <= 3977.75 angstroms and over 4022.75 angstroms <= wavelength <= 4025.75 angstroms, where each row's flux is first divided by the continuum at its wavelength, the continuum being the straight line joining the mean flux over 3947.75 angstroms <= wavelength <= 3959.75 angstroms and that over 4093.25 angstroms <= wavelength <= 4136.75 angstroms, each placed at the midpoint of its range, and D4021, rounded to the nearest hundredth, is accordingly 0.86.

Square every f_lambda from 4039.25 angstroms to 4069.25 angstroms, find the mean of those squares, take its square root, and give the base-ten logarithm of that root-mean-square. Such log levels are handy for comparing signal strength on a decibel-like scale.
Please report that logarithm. 2.46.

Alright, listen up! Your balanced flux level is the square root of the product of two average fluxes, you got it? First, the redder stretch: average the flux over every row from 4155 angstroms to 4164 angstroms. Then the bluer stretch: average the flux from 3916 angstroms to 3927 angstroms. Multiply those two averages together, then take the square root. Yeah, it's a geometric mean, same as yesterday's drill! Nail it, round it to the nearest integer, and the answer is 290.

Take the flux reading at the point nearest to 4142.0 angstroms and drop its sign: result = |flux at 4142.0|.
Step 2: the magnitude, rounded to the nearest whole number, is 276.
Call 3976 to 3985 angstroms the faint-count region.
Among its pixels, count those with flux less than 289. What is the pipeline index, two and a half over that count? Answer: 1.25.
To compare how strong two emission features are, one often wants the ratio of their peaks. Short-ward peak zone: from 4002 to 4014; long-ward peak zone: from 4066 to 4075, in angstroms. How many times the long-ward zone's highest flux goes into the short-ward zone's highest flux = 0.99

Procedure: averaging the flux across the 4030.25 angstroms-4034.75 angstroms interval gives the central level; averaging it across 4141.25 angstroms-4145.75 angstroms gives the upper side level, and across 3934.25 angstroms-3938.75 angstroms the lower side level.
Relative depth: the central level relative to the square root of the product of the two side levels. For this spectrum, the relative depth 1.07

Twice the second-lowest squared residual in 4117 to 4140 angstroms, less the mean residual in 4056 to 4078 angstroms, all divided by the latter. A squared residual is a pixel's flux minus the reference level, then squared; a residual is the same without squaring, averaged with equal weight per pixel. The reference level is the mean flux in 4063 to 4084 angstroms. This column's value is -1.0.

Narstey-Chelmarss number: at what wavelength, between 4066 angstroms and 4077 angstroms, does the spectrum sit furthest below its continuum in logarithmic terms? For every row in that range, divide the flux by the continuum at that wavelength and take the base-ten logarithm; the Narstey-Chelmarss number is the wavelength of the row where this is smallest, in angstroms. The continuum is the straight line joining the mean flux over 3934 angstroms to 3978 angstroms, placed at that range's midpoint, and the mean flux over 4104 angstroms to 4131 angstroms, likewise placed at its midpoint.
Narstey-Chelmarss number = 4073.0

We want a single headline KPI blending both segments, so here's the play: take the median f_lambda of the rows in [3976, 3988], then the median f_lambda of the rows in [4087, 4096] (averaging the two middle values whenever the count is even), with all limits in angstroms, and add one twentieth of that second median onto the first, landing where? 309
